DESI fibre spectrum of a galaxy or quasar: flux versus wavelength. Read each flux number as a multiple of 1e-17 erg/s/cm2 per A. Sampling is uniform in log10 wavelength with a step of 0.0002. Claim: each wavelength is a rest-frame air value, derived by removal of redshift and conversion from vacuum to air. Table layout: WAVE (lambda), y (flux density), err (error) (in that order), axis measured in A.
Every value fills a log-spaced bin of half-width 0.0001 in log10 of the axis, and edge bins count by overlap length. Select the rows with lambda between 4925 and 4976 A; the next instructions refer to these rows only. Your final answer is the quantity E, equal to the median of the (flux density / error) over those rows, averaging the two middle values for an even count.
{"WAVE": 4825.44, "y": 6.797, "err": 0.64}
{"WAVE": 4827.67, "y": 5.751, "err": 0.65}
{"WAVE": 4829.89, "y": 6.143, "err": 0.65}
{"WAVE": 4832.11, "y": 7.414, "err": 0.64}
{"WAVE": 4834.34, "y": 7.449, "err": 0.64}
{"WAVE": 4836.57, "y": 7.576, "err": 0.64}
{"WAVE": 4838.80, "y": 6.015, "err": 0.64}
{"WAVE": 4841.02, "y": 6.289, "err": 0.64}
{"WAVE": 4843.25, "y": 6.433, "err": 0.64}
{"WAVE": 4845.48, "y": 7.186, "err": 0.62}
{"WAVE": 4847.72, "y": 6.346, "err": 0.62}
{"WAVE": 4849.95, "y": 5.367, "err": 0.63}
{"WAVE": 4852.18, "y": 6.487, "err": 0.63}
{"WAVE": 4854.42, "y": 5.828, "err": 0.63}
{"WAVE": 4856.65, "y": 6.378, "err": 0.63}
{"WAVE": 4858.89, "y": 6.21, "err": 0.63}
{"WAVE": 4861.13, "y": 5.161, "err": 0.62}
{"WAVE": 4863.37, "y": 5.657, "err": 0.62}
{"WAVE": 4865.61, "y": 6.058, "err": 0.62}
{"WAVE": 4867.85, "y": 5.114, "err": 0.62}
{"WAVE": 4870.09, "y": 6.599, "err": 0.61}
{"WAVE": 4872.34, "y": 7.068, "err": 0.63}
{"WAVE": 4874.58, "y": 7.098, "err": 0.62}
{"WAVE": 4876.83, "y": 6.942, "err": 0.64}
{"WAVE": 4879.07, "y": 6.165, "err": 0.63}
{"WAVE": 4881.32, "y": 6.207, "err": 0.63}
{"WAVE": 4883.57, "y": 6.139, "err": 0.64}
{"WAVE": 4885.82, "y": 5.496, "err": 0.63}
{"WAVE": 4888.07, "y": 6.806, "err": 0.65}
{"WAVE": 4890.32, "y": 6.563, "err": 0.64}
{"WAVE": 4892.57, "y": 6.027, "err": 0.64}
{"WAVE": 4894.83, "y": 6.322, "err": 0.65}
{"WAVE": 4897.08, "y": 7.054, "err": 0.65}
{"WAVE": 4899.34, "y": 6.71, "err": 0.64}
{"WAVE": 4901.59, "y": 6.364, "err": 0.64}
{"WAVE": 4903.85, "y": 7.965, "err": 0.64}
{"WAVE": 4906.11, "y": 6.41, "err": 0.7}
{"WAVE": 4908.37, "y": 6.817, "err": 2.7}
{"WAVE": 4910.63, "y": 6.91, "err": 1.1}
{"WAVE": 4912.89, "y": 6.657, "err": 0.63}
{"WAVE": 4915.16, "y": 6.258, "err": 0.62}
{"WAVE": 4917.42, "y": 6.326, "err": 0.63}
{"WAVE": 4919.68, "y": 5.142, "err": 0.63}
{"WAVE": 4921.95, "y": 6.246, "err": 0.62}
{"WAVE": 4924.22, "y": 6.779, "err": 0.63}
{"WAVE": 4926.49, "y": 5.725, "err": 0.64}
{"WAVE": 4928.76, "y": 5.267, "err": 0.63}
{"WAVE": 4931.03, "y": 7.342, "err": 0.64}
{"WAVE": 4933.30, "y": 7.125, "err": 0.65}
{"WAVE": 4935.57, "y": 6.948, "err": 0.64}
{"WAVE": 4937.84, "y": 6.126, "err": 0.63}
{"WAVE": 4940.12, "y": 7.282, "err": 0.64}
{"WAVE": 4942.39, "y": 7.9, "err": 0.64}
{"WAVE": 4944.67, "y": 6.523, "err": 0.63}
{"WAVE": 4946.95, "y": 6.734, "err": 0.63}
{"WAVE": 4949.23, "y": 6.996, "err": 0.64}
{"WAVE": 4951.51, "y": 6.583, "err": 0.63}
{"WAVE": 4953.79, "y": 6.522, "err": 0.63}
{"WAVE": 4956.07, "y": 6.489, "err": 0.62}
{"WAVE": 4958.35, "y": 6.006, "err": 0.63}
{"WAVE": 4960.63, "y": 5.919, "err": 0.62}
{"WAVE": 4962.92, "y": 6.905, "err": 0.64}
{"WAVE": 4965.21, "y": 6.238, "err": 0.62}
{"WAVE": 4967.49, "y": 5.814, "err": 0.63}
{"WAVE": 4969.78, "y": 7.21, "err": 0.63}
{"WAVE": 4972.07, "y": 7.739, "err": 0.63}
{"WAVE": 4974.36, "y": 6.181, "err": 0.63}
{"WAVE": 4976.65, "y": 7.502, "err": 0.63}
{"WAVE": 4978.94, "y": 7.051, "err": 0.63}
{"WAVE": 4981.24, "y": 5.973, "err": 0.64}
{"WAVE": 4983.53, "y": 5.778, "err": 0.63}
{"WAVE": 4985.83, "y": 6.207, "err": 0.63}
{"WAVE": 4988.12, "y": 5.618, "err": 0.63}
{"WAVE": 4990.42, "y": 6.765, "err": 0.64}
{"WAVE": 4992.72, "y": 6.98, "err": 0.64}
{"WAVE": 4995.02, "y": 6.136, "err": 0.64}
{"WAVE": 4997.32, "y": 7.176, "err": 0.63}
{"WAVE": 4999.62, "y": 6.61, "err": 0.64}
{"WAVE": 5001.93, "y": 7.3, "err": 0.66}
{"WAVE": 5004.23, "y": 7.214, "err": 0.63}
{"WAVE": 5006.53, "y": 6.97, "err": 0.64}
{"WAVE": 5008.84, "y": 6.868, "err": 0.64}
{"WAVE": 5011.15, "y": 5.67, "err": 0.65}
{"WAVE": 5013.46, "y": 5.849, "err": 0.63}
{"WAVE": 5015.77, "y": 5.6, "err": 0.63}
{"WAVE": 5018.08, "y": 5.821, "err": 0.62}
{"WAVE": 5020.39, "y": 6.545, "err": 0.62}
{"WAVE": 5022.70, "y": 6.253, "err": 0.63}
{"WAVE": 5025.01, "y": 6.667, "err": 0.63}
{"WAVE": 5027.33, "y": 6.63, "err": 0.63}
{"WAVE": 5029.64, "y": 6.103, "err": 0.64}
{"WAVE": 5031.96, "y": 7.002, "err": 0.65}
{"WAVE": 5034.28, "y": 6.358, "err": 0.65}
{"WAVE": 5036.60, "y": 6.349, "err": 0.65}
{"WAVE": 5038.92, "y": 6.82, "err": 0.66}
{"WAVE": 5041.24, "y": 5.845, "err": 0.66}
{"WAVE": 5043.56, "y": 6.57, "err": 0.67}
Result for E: 10.5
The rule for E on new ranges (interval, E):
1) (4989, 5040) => 10.4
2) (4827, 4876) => 10.0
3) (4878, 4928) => 9.9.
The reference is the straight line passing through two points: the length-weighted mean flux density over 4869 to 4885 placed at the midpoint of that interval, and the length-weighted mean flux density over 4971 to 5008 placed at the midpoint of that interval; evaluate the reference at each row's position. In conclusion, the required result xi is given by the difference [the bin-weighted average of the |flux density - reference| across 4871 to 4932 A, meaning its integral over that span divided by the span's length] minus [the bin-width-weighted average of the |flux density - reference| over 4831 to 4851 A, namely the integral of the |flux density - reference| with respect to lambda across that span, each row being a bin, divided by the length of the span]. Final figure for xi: -0.14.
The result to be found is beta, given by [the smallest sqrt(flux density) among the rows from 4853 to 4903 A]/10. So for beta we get 0.226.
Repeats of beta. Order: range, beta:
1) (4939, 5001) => 0.237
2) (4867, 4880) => 0.226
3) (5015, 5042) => 0.237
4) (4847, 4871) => 0.226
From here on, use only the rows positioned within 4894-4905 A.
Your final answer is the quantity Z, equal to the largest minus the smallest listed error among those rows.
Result 0.010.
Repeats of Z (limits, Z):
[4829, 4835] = 0.010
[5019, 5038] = 0.030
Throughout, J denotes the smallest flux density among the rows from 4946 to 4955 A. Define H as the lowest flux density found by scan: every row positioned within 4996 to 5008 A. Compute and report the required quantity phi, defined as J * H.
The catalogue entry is 43.1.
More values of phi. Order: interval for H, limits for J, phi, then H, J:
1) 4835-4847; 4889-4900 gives 36.3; 6.015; 6.027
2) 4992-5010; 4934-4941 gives 37.6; 6.136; 6.126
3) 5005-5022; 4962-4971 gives 32.6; 5.6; 5.814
